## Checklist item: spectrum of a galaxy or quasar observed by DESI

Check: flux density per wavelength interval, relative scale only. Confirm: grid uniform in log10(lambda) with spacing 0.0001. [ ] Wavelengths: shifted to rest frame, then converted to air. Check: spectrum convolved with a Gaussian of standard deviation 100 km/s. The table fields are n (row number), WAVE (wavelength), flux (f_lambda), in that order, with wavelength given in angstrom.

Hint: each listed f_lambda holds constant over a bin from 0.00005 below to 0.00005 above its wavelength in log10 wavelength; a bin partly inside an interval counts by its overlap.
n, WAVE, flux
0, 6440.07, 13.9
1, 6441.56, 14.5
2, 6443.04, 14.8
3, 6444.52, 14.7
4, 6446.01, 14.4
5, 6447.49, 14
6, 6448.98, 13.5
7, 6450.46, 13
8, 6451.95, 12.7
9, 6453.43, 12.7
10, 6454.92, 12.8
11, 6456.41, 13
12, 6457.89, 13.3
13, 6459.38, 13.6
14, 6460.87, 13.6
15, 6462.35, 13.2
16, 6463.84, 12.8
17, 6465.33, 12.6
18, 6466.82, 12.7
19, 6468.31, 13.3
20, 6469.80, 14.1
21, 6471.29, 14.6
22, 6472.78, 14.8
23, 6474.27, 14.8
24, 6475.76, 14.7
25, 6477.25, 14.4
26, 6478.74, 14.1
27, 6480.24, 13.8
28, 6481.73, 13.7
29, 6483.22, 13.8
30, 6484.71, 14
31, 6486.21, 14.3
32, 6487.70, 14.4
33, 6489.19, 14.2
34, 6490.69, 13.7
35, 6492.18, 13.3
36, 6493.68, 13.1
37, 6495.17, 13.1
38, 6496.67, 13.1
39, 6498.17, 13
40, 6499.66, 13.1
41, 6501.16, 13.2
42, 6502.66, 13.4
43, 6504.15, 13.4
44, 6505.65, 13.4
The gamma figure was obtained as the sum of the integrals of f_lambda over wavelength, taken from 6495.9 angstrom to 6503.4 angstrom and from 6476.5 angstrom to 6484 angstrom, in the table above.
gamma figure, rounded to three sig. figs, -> 203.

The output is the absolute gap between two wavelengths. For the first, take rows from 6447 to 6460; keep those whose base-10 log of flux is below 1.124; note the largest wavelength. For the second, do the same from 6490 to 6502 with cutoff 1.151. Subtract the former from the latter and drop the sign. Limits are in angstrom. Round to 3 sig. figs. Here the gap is 43.3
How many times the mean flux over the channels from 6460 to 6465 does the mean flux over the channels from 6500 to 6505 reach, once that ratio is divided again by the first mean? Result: 0.077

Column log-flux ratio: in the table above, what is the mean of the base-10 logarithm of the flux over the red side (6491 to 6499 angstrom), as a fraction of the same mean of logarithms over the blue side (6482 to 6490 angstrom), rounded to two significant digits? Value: 0.97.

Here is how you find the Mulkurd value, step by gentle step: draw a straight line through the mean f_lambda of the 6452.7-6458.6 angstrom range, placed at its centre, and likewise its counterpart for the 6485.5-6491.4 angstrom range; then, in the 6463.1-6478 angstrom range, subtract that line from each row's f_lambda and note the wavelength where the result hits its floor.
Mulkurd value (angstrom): 6465.33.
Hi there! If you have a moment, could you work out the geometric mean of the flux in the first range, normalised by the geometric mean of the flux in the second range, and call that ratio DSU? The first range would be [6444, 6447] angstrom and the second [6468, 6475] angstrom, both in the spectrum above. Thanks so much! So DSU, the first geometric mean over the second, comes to 1.02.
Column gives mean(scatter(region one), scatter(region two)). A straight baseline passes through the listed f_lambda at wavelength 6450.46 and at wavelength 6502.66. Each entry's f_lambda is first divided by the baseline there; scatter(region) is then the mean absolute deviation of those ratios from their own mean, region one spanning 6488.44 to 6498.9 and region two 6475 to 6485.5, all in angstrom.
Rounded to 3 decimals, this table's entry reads 0.025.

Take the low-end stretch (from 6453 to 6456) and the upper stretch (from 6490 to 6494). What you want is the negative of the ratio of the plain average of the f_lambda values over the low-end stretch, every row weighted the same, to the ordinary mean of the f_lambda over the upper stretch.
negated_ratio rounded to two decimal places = -0.95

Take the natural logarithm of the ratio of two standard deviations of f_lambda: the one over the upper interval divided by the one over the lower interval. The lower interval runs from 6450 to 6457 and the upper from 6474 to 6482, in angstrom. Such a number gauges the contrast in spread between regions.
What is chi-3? 1.1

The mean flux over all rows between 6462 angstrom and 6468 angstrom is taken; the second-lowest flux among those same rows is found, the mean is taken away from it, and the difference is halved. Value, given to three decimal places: -0.062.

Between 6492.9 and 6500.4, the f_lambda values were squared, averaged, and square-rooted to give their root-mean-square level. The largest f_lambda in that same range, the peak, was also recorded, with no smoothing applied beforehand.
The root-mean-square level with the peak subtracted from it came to -0.02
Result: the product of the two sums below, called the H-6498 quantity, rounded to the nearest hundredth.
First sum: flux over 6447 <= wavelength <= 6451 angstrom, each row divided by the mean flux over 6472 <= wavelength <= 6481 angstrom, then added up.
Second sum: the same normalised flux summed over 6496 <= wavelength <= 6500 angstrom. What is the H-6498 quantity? 7.62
